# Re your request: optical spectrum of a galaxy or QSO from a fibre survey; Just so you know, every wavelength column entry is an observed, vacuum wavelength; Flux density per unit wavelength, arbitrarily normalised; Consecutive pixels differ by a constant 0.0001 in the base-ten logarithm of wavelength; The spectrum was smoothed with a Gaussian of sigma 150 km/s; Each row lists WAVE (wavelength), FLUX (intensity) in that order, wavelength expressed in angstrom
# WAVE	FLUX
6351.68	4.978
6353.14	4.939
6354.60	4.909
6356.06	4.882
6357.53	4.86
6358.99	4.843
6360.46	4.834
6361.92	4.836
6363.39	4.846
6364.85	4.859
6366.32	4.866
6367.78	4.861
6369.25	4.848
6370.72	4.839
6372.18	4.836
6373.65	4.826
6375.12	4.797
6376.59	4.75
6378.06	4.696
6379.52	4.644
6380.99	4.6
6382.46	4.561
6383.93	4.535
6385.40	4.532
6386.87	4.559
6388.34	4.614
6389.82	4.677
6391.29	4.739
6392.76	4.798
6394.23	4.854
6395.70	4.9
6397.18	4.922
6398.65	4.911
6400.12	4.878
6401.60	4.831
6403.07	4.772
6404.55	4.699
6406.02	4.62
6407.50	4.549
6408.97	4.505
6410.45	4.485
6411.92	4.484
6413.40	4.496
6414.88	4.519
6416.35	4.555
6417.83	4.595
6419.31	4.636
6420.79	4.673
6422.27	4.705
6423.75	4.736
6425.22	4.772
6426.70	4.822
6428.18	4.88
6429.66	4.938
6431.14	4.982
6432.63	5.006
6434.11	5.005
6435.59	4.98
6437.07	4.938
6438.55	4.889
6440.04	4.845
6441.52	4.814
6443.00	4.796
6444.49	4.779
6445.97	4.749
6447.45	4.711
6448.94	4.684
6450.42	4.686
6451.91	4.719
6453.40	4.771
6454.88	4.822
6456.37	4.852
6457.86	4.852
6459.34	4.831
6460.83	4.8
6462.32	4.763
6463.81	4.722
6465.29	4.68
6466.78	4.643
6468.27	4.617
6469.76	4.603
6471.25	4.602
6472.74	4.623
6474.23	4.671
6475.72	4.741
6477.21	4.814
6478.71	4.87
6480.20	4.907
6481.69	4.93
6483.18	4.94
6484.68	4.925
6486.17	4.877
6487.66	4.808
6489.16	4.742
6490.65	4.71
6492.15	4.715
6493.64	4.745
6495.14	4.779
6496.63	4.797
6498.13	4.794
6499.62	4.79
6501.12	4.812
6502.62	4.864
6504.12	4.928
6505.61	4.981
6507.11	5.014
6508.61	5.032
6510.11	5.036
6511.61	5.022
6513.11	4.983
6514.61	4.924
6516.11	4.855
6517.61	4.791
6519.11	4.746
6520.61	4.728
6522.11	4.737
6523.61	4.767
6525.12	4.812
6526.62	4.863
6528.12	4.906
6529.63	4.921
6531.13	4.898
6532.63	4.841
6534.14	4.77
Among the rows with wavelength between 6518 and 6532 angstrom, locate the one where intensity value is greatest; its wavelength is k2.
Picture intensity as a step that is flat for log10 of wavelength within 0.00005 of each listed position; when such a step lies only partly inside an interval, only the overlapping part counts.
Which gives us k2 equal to 6529.63 angstrom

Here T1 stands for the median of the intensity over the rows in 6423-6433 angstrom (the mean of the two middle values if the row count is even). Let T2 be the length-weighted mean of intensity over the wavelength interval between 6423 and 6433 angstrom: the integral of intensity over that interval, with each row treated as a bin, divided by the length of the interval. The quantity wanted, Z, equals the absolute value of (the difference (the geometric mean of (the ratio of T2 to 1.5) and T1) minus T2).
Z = 0.89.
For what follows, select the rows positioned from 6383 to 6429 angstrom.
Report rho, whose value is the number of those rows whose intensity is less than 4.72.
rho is 18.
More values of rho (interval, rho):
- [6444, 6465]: 4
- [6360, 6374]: 0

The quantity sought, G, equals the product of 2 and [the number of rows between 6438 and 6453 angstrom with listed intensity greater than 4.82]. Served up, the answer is 4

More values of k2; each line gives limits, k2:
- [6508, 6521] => 6510.11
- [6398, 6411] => 6398.65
